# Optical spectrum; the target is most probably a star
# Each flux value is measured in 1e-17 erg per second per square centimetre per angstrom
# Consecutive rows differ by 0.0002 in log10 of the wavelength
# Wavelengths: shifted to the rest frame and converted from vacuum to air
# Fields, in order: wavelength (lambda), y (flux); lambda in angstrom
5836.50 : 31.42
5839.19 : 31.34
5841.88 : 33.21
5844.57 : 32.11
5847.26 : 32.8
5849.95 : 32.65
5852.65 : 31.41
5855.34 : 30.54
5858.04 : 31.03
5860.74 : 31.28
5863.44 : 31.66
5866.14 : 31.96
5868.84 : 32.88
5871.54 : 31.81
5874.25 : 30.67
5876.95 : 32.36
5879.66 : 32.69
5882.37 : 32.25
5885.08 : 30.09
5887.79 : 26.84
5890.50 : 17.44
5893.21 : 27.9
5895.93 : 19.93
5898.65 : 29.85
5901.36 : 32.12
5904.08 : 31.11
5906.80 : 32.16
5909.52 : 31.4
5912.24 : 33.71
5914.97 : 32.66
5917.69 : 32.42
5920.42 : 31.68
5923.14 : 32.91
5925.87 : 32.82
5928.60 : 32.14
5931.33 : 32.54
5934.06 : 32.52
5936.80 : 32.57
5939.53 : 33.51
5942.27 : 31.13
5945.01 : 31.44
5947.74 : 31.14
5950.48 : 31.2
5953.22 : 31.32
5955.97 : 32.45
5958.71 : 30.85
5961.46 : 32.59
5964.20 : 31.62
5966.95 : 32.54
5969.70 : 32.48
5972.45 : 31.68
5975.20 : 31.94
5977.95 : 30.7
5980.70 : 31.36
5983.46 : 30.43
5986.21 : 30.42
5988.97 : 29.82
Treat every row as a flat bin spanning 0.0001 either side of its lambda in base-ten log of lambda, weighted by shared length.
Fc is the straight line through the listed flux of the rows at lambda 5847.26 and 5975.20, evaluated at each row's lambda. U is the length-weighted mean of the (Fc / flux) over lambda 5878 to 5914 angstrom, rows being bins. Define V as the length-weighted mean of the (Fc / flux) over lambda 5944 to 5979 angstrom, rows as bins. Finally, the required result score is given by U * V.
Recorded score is 1.17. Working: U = 1.16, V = 1.01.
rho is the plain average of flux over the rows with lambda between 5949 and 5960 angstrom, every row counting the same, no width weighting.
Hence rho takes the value 31.5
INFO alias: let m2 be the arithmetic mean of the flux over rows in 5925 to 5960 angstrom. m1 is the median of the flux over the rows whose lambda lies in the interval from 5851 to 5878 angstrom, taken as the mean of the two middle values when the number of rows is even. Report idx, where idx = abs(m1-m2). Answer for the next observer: 0.4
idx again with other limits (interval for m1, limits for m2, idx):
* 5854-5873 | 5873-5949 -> 0.9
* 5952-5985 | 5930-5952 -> 0.4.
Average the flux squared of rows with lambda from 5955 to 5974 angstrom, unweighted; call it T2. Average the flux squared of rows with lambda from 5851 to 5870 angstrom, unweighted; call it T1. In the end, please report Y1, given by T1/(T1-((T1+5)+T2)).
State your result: -0.96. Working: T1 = 995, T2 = 1026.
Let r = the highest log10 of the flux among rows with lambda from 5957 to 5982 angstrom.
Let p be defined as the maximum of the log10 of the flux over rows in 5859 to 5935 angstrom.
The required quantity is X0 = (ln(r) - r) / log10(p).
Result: -5.97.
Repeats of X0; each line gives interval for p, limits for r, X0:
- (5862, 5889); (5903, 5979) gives -6.10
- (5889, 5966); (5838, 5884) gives -5.99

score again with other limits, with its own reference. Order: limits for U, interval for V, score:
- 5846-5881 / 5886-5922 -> 1.19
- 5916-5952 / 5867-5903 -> 1.17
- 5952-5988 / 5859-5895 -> 1.14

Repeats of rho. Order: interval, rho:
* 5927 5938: 32.4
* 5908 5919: 32.5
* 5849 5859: 31.4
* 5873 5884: 32.0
